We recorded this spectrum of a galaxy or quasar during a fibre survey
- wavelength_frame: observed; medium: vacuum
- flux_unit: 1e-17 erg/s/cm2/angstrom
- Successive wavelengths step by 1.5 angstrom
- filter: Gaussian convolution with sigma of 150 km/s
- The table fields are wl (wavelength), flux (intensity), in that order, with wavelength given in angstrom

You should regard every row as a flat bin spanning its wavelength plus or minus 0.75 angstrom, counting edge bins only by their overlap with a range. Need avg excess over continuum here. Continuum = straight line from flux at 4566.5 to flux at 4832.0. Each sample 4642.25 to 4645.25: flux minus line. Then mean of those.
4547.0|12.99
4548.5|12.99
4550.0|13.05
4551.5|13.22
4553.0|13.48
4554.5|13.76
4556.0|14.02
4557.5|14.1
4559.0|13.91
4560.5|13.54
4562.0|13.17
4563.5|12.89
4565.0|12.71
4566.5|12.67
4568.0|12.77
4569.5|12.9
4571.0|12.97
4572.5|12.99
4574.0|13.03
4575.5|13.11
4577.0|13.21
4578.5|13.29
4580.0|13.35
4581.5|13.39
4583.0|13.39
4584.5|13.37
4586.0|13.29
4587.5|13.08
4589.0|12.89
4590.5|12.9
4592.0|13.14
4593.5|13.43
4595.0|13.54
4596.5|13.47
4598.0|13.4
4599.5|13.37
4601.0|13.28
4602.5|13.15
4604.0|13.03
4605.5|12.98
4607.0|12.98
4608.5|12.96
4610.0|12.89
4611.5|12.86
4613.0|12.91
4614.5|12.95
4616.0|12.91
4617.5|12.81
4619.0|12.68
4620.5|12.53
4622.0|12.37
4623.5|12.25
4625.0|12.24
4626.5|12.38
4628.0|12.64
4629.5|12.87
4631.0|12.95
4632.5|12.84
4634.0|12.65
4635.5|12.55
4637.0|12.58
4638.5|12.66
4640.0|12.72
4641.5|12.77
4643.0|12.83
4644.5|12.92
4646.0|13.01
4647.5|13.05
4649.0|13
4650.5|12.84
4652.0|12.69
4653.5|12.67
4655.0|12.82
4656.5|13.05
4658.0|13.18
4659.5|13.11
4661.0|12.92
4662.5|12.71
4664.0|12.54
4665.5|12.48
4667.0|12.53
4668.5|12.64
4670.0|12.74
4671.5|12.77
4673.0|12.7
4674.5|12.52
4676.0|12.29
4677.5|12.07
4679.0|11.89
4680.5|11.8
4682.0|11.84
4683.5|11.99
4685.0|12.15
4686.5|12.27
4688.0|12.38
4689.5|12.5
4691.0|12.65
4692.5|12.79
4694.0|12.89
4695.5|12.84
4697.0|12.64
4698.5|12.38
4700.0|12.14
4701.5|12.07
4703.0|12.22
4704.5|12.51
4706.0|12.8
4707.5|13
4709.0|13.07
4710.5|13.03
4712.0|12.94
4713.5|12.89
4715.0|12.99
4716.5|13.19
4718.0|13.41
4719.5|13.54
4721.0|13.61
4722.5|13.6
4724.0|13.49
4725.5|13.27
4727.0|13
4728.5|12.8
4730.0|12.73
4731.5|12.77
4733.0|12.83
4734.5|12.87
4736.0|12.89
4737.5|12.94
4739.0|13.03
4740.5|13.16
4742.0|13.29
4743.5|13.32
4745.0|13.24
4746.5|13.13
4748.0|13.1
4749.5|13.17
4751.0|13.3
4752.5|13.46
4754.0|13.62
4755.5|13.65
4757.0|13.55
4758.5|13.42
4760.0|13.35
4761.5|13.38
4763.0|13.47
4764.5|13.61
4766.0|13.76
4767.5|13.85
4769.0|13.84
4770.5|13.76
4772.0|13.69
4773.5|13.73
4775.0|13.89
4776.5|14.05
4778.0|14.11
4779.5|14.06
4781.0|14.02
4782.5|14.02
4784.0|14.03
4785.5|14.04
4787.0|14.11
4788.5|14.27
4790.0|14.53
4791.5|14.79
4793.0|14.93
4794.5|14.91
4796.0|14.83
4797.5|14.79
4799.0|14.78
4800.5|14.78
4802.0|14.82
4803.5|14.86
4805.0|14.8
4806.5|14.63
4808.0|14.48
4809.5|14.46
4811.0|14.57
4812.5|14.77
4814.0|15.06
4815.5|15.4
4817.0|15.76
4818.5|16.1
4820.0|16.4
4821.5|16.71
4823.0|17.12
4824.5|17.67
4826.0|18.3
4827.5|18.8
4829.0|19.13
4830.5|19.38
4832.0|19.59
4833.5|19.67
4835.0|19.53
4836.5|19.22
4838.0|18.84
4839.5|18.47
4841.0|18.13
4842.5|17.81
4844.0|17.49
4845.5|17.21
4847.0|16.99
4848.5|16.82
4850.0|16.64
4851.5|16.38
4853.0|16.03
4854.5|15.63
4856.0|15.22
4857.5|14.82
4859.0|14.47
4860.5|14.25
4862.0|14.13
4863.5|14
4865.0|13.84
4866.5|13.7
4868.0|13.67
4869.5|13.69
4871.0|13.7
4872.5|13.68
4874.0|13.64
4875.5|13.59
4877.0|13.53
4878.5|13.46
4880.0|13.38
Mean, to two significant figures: -1.8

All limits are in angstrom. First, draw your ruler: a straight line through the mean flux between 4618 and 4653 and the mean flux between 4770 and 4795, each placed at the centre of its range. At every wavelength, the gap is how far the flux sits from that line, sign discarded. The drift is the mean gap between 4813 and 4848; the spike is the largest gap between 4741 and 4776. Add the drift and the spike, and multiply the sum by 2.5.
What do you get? 10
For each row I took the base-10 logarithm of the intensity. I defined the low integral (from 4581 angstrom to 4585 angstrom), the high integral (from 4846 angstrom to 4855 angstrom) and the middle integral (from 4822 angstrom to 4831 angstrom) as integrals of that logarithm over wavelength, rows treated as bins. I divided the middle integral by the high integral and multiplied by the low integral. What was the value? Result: 5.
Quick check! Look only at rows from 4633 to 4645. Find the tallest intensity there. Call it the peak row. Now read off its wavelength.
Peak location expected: 4644.5 angstrom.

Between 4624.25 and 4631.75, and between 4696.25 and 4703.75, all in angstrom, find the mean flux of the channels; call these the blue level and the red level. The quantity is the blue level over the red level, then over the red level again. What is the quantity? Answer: 0.08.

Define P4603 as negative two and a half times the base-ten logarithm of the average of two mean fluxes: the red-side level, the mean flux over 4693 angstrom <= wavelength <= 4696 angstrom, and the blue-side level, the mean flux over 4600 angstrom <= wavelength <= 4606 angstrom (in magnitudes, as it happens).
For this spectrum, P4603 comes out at -2.78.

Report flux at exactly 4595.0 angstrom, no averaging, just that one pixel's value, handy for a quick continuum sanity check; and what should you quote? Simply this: 13.54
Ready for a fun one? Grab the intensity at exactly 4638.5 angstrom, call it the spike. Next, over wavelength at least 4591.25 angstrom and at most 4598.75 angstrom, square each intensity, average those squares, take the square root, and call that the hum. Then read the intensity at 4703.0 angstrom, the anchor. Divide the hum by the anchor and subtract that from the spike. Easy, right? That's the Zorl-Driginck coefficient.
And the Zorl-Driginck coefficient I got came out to 11.6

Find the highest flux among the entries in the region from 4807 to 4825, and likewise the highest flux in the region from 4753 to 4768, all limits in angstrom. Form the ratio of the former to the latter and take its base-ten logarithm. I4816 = 0.11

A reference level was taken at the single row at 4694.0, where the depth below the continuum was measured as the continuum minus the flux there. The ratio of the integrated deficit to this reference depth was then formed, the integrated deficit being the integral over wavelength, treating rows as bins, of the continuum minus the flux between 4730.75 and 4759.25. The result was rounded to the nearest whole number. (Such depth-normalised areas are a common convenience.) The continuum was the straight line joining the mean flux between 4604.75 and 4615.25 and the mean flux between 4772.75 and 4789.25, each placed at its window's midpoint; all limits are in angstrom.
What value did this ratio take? 29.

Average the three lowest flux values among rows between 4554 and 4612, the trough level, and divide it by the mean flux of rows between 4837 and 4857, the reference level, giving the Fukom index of 0.75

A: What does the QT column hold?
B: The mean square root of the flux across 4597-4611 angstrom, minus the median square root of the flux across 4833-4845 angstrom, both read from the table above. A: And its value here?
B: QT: -0.70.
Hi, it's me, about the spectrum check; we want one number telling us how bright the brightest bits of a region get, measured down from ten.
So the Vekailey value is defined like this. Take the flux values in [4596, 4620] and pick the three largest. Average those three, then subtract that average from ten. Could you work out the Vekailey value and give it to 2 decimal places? -3.41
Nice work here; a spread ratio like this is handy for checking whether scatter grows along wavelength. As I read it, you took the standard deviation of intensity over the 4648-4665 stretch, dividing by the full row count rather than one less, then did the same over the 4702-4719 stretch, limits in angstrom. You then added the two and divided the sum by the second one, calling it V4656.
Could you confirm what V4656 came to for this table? 1.63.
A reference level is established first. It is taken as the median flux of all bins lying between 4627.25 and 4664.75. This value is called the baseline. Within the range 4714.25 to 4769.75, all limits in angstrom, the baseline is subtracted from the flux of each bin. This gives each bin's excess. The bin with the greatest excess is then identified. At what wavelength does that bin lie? 4767.5 angstrom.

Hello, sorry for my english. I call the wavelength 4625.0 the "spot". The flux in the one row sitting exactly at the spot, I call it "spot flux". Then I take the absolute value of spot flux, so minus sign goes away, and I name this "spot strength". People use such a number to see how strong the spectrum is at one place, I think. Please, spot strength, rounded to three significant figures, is 12.2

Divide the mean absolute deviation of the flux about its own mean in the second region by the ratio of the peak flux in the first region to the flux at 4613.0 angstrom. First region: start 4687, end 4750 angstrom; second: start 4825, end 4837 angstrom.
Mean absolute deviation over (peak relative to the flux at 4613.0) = 0.33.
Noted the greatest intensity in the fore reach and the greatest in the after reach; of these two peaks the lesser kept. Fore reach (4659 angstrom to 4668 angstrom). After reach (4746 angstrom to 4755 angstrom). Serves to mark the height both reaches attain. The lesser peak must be 13.1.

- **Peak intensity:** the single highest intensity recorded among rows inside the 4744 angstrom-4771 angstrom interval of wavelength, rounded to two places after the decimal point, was 13.85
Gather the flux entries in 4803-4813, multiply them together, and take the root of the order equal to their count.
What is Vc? 14.7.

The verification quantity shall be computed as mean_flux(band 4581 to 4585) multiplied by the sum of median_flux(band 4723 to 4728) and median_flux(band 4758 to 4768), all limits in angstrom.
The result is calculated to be 358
